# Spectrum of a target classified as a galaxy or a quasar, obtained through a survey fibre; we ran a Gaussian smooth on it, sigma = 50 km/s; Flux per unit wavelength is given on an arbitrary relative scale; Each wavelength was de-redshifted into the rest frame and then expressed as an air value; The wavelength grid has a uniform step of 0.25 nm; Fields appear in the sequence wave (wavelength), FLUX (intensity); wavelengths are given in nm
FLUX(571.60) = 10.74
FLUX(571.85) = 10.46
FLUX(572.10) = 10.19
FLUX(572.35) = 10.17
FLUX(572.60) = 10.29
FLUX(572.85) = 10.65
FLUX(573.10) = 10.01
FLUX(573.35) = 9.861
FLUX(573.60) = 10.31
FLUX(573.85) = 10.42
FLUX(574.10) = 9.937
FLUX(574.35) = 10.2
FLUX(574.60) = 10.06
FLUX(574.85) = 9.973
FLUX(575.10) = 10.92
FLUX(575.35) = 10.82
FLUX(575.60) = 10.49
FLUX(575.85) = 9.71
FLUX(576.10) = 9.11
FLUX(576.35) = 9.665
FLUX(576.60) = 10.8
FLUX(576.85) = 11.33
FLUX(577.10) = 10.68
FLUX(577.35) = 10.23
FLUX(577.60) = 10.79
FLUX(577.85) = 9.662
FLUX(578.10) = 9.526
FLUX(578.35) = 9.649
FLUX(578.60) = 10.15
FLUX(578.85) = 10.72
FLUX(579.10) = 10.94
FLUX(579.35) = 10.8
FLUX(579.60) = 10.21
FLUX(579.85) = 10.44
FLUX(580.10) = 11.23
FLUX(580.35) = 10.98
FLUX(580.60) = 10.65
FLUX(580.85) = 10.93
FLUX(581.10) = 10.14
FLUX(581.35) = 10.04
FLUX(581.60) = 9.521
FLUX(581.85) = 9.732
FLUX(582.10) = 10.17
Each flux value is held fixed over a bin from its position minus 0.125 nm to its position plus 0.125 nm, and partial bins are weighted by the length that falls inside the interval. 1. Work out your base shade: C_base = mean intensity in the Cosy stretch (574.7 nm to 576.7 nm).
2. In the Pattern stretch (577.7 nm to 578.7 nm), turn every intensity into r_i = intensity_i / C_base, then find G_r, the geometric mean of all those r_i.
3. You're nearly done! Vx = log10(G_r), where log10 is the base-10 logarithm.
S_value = -0.019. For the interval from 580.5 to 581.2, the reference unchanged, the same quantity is 0.016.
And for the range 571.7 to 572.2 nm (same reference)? 0.006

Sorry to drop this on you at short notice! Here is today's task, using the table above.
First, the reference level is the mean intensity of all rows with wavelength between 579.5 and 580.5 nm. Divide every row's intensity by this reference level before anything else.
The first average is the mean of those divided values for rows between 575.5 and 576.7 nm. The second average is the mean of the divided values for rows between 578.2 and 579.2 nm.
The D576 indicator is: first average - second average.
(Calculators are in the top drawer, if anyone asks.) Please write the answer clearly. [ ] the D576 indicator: -0.038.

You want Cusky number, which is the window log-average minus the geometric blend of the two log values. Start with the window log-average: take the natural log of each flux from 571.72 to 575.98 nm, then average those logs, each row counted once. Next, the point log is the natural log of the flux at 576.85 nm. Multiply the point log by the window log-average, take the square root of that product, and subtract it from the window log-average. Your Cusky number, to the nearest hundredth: -0.05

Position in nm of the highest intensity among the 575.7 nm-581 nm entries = 576.85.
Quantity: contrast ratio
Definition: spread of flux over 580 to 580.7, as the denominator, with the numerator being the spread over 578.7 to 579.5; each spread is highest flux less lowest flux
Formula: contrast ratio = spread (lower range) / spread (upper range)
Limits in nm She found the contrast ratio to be 0.4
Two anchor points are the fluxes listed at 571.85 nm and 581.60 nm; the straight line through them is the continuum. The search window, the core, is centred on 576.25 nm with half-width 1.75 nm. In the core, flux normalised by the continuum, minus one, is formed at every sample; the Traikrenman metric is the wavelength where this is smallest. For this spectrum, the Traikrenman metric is 576.10 nm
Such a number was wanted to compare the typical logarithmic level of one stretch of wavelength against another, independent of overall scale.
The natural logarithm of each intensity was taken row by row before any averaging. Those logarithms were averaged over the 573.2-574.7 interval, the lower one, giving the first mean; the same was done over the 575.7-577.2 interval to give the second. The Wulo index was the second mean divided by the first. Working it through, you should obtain 1.002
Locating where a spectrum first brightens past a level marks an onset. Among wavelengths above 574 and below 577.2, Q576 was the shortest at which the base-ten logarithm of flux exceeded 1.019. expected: 575.10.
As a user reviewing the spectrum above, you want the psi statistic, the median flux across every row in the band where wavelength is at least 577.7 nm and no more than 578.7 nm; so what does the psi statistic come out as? 9.7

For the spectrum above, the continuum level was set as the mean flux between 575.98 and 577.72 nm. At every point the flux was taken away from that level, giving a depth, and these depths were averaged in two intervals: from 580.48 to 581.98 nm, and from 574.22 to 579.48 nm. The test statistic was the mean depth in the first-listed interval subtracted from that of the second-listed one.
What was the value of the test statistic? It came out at -0.13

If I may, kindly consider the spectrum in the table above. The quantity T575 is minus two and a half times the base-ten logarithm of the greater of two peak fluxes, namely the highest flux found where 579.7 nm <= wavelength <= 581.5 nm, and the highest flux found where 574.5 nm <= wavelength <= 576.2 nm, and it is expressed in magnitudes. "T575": -2.63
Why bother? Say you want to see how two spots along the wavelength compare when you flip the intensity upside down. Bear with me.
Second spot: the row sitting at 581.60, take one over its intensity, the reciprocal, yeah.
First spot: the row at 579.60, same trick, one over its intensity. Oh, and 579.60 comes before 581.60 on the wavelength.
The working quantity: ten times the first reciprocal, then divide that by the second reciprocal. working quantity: 9.3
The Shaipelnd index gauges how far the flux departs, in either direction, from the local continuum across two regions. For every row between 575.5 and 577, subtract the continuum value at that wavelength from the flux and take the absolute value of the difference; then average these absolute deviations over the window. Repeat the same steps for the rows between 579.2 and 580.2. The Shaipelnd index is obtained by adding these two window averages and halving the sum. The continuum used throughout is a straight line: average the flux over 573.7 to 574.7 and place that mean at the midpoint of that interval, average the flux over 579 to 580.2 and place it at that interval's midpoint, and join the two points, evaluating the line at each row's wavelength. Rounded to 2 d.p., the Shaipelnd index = 0.51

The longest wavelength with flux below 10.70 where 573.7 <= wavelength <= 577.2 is 577.10 nm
